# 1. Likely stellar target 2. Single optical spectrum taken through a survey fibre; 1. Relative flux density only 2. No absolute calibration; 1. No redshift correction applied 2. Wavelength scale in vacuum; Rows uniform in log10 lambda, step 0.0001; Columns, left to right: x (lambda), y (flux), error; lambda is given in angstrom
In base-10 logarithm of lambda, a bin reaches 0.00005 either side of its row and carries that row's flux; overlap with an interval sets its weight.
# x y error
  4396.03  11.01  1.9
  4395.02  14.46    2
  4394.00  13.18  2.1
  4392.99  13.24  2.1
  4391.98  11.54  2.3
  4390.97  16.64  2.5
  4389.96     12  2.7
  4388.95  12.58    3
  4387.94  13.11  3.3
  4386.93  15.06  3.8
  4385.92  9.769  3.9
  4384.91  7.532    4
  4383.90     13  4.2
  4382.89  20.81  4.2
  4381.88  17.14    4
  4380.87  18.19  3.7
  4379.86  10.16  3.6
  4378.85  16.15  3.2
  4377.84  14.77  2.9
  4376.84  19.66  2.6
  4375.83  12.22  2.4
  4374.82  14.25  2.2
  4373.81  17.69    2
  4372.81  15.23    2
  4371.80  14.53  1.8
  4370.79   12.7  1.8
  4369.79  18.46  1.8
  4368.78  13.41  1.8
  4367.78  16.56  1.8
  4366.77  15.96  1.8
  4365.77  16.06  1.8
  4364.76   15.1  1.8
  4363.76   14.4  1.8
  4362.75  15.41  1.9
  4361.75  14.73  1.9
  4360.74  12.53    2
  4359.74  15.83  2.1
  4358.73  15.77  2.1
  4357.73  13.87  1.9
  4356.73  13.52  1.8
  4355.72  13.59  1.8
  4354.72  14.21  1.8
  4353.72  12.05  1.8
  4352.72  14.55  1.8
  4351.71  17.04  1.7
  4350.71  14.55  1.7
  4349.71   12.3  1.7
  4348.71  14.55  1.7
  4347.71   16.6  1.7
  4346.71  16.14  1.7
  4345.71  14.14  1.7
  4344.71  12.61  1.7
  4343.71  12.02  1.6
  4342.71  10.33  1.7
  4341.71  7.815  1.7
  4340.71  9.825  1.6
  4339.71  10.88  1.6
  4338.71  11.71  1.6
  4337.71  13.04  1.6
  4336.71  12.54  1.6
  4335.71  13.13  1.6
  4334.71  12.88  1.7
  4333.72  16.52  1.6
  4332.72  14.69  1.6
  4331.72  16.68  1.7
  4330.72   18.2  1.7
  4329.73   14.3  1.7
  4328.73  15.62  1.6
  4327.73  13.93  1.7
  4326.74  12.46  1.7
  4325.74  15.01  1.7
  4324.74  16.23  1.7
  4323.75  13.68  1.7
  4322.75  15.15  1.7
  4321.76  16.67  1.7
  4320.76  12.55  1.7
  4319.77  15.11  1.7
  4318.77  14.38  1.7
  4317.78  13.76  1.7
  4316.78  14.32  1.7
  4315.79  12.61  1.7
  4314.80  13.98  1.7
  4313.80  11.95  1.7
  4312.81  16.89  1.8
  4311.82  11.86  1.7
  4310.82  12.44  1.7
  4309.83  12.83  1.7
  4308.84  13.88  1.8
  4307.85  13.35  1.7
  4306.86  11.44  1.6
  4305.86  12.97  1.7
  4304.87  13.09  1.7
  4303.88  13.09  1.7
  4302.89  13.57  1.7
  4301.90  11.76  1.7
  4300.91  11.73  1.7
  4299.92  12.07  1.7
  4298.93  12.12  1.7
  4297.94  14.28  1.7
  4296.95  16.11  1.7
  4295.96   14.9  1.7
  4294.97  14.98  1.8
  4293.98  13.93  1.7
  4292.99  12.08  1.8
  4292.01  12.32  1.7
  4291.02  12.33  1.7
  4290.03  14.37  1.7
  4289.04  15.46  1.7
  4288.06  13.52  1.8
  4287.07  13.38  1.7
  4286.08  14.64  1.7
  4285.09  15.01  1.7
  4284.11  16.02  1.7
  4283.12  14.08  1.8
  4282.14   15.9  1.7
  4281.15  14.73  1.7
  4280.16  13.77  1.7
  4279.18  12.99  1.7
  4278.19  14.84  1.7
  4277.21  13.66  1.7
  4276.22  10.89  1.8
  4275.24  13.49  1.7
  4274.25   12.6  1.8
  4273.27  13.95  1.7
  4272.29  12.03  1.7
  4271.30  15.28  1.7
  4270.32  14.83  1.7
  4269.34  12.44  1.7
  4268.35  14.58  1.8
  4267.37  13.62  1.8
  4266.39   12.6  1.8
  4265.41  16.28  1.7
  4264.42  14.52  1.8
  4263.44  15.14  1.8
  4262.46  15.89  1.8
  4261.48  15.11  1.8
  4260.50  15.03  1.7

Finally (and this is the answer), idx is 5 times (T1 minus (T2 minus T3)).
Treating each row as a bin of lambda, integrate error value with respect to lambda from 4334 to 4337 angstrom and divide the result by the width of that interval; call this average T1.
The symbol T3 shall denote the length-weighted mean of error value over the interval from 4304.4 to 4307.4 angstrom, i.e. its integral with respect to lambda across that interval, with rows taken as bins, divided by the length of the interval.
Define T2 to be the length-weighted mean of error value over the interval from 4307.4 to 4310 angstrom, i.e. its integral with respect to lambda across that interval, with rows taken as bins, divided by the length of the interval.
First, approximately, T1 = 1.64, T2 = 1.74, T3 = 1.66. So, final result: 7.8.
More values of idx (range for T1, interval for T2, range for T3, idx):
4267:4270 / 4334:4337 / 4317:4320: 9.1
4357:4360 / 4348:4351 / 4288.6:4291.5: 10.0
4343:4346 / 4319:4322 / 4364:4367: 8.9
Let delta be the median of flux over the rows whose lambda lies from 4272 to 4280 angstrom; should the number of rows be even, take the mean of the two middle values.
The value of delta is 13.2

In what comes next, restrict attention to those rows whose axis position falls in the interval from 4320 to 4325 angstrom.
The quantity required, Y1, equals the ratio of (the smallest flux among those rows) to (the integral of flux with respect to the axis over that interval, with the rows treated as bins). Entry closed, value 0.169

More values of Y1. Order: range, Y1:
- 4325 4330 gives 0.174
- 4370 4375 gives 0.168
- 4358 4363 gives 0.170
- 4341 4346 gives 0.140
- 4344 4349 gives 0.171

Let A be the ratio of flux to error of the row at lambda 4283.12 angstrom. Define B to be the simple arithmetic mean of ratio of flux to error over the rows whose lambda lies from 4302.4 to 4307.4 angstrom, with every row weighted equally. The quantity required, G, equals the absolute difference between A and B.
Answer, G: 0.19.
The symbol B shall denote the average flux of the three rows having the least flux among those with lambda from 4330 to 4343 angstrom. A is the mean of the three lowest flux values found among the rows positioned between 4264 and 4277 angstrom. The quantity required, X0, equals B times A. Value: 110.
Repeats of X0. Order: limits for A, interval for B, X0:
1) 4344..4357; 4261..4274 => 152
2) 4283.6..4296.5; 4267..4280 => 144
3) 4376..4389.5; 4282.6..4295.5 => 112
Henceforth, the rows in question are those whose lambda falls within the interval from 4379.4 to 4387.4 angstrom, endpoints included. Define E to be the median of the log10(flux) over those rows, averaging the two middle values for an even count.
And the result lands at 1.15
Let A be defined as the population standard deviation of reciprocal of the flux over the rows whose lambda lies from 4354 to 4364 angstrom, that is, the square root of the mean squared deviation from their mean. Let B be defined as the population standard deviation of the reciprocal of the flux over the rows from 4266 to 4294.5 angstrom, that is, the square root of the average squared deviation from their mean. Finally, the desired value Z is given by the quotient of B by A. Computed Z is 1.4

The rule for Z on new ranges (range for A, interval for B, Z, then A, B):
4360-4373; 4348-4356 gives 1.0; 0.0069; 0.0073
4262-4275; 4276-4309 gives 1.1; 0.0069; 0.0075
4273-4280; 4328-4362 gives 2.0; 0.0072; 0.0142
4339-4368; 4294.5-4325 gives 0.5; 0.0148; 0.0079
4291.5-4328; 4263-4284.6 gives 1.0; 0.0076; 0.0073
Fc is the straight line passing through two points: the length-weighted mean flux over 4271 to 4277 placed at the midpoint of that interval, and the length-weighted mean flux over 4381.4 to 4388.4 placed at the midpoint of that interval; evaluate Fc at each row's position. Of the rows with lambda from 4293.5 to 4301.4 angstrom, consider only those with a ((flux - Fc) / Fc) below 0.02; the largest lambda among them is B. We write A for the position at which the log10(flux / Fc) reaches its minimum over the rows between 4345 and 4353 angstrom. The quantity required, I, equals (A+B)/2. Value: 4325.3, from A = 4349.71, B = 4300.91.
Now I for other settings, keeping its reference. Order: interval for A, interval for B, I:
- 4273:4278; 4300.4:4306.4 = 4291.0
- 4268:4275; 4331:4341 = 4306.5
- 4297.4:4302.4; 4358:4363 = 4330.8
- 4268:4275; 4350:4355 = 4313.0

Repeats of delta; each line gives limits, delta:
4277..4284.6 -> 14.4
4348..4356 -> 14.4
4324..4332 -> 15.3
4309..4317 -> 12.7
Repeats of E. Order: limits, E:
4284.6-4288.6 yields 1.15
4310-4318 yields 1.12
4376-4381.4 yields 1.21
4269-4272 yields 1.17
